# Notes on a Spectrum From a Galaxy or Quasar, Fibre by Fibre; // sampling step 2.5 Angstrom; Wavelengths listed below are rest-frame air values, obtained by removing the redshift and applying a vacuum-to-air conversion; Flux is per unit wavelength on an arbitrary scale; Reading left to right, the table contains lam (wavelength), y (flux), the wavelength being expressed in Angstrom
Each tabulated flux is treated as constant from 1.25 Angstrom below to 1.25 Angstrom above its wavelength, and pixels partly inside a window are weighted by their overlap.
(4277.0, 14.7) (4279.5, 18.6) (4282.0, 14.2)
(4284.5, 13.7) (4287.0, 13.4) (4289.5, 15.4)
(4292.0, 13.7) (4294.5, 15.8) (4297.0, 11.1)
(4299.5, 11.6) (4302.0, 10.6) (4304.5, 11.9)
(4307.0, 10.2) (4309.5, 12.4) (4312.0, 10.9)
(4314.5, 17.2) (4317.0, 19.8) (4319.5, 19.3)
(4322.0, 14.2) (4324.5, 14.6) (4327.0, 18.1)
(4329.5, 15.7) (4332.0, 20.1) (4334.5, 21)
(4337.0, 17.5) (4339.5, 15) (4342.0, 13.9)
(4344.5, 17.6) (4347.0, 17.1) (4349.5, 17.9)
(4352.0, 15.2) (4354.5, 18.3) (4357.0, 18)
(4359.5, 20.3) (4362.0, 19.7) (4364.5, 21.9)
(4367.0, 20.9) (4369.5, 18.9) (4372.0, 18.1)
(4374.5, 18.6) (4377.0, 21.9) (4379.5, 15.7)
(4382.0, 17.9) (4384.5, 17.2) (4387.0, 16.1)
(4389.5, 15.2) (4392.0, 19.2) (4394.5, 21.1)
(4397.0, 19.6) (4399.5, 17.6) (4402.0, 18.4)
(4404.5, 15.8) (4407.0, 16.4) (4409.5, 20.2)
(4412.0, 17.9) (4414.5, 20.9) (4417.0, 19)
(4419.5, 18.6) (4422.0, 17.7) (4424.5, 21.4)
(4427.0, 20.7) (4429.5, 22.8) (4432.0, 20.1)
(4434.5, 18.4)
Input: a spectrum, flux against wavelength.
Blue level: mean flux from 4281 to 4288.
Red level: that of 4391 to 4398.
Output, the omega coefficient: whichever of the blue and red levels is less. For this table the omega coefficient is 14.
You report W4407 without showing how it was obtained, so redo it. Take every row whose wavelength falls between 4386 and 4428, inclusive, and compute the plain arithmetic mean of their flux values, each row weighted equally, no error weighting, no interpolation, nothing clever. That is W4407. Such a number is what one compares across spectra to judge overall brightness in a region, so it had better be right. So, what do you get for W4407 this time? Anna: 18.6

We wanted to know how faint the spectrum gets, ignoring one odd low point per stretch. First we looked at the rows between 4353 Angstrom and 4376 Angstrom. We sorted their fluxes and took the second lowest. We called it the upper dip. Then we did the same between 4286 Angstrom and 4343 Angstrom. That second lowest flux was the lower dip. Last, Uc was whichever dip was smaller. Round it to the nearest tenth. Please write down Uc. 10.6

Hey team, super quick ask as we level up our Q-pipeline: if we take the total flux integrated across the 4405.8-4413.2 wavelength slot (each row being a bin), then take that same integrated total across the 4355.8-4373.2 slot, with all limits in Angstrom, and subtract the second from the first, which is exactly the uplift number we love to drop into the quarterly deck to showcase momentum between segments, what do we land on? -208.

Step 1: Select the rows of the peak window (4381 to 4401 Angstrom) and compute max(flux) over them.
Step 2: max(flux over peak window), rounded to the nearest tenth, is 21.1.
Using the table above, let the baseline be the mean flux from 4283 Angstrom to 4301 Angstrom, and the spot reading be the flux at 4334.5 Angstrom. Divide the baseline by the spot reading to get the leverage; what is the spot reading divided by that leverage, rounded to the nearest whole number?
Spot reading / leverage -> 33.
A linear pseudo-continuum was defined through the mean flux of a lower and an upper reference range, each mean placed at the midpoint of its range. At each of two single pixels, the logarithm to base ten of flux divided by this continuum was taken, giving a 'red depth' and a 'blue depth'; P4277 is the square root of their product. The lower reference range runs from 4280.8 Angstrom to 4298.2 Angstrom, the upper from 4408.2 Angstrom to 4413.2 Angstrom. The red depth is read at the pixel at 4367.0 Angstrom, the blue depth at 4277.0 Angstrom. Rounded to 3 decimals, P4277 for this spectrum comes 0.059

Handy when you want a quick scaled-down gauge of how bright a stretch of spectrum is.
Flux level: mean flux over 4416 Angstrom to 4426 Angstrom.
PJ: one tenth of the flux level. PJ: 1.92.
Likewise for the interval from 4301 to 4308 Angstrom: 1.09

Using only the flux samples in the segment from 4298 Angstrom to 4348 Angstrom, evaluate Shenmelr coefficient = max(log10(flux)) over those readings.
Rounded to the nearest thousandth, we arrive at 1.322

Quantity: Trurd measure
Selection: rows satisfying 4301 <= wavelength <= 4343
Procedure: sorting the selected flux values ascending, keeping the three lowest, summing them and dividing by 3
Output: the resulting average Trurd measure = 11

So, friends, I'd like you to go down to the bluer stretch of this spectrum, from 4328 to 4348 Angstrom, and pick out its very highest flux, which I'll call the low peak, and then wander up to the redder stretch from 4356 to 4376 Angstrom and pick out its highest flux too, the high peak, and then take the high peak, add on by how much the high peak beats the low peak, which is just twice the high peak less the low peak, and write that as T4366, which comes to 22.8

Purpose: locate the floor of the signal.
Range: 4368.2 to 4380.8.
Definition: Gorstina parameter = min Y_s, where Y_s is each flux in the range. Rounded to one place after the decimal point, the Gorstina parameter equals 15.7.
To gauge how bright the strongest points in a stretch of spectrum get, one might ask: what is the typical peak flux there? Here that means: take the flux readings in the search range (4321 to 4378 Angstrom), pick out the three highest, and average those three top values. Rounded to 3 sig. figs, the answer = 21.6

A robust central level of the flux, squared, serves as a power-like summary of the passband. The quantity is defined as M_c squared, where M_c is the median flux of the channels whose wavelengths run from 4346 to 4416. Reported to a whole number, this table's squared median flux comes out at 331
